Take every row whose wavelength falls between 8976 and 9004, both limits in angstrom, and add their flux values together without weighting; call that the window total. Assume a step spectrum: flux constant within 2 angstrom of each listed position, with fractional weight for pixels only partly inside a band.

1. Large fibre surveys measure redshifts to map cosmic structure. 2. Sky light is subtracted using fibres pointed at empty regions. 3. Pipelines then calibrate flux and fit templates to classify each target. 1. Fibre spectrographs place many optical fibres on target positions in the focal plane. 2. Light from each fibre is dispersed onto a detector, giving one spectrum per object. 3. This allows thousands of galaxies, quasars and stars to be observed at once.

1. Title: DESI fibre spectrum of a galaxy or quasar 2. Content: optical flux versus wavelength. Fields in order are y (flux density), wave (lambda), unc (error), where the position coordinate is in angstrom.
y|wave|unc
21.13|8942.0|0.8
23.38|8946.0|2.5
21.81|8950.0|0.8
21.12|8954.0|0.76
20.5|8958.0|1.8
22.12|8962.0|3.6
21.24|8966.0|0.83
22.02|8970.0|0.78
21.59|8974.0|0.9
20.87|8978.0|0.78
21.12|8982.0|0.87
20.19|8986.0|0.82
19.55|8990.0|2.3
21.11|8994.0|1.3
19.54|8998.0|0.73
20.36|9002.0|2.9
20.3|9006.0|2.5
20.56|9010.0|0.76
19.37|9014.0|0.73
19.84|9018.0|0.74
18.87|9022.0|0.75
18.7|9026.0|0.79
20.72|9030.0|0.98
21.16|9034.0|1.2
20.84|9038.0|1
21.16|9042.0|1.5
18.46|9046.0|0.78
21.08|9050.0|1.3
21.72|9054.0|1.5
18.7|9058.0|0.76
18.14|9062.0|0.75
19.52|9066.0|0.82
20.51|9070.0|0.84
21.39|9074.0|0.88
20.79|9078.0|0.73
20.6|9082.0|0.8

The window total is 143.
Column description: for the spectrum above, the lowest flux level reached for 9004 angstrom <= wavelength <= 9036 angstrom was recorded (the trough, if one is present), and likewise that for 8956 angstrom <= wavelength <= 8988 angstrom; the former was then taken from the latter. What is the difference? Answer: 1.5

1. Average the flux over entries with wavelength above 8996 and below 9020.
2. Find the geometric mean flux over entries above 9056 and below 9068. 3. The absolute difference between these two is 1.2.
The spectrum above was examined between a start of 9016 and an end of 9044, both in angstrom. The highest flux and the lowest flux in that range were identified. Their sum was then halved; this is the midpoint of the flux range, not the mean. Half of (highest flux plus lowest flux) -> 19.9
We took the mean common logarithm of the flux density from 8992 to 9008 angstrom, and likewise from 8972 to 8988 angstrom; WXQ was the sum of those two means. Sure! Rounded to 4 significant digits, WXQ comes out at 2.629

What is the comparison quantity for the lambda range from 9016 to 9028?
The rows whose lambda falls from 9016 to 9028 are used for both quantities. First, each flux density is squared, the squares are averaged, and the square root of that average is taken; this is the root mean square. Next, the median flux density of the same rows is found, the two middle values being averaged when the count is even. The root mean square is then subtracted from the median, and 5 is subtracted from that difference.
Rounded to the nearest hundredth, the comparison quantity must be -5.27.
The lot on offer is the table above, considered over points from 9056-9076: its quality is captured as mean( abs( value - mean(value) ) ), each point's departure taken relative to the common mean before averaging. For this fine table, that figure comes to 1.0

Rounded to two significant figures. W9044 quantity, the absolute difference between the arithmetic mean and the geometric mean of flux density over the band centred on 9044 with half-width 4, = 0.046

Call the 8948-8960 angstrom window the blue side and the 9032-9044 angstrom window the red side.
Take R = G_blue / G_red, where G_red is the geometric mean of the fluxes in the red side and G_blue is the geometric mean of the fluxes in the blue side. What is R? 1.00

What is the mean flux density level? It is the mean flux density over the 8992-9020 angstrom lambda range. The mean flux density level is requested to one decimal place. 20.2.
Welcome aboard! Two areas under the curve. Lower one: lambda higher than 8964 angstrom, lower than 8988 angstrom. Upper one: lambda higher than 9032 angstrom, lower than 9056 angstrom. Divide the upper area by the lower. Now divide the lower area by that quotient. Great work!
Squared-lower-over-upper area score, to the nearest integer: 519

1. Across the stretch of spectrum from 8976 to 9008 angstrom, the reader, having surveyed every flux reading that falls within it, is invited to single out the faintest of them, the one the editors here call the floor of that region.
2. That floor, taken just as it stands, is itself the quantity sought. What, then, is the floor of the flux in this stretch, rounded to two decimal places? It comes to 19.54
